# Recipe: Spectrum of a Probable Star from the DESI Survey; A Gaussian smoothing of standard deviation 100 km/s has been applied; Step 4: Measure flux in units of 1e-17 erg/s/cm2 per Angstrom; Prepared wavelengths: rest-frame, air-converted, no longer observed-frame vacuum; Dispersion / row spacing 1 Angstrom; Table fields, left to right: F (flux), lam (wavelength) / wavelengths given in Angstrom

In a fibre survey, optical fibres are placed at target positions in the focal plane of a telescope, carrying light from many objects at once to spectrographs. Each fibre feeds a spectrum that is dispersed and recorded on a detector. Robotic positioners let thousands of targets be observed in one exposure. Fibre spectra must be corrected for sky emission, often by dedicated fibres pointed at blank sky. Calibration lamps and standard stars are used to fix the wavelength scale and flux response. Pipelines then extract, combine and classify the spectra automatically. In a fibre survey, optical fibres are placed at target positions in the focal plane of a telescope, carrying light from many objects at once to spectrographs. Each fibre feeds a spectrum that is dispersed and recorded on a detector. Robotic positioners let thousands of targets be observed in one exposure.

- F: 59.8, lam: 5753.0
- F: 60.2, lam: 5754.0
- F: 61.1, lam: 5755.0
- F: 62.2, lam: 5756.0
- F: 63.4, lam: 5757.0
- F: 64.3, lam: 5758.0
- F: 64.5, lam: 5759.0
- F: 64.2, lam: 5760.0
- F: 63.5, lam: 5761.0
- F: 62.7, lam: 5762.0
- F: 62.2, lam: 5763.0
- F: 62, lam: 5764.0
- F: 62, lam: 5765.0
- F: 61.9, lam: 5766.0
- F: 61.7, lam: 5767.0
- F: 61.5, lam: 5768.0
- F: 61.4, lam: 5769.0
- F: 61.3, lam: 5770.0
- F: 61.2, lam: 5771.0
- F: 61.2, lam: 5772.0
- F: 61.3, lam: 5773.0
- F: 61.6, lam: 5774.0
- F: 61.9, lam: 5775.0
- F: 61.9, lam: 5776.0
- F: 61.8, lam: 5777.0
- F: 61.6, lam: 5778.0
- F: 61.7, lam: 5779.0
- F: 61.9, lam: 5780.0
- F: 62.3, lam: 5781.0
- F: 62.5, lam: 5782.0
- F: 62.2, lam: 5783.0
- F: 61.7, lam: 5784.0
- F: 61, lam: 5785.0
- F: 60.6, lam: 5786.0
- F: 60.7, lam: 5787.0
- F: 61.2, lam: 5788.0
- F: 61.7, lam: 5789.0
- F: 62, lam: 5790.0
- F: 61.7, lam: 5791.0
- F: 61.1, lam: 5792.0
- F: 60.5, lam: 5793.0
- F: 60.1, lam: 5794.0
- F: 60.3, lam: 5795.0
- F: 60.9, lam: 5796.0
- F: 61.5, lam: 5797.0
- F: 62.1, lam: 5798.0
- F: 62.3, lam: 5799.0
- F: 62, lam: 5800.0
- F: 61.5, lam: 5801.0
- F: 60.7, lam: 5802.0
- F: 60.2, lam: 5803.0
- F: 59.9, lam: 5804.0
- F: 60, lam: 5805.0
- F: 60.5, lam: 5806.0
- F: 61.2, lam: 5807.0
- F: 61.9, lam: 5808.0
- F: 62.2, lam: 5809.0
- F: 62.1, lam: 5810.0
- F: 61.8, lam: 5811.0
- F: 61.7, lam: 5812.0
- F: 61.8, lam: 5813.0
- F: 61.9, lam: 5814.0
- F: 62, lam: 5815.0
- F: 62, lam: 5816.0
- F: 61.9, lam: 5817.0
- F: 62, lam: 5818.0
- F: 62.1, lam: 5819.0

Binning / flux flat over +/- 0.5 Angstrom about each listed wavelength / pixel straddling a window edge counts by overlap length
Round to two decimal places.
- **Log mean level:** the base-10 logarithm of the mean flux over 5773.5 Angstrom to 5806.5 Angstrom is 1.79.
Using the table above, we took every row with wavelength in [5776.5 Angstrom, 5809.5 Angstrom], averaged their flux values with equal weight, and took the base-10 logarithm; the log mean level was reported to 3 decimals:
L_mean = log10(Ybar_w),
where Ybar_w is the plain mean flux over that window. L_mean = 1.788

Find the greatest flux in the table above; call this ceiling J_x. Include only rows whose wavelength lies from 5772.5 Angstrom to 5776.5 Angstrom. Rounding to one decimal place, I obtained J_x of 61.9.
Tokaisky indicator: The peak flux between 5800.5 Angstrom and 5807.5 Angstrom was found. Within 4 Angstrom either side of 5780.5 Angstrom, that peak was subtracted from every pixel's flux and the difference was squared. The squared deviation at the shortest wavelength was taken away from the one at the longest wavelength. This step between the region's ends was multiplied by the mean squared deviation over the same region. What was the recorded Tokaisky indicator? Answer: 0.0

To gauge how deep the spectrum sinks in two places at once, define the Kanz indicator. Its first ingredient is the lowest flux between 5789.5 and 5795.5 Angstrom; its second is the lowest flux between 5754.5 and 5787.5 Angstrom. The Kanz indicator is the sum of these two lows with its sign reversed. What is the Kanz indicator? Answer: -120.7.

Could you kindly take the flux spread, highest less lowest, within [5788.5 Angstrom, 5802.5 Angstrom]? 2.20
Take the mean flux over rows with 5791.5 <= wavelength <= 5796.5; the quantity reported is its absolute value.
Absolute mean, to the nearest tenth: 60.6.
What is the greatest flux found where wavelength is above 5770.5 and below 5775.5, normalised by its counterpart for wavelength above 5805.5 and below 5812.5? 1.00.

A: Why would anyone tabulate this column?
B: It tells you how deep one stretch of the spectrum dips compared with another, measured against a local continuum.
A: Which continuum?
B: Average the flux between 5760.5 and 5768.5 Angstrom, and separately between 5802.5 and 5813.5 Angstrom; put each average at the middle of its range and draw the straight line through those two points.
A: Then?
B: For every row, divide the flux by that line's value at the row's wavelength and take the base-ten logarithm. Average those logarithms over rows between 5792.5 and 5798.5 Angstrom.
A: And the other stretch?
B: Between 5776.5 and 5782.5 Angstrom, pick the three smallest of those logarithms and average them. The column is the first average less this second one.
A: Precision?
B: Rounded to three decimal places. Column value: -0.003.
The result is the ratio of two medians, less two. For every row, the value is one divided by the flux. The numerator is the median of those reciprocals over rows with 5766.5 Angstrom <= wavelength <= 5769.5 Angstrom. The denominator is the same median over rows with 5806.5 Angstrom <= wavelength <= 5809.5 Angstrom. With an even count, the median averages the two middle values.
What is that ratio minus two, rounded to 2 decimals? -0.99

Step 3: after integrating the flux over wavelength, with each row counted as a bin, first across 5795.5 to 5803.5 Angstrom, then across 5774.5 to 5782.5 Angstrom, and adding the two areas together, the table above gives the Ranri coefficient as 987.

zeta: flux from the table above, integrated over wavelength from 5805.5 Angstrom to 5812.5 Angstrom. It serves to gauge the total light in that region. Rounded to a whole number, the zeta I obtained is 431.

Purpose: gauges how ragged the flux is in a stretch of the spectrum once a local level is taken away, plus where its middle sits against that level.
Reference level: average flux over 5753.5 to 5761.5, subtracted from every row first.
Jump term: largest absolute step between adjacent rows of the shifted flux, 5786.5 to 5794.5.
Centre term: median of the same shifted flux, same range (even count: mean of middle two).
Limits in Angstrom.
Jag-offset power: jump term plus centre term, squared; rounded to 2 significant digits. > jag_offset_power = 1.4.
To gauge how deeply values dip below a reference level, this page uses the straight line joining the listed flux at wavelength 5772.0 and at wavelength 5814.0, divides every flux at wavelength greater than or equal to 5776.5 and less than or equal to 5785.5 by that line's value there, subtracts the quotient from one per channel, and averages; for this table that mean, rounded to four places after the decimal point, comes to -0.0082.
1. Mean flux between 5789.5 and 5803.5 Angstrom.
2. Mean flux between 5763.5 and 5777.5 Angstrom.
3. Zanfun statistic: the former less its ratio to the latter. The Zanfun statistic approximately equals 60.2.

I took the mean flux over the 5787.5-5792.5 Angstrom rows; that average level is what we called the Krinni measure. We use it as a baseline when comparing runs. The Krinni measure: 61.5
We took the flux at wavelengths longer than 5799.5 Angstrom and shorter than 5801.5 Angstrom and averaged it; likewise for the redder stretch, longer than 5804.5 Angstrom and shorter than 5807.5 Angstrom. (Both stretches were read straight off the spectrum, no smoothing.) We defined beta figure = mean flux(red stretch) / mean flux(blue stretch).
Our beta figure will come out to 0.98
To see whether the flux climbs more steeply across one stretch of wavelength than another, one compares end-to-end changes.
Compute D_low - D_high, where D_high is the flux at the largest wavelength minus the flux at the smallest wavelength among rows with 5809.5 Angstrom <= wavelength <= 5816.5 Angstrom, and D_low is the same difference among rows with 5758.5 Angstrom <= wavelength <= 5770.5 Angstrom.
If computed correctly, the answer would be -3.1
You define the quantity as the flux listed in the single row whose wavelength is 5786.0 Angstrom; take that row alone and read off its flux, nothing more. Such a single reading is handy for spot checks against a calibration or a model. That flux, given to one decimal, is 60.6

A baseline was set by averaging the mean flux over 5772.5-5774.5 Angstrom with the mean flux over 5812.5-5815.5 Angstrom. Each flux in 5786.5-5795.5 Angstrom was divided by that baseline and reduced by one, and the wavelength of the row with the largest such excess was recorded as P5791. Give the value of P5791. 5790.0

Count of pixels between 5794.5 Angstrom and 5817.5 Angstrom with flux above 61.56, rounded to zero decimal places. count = 13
